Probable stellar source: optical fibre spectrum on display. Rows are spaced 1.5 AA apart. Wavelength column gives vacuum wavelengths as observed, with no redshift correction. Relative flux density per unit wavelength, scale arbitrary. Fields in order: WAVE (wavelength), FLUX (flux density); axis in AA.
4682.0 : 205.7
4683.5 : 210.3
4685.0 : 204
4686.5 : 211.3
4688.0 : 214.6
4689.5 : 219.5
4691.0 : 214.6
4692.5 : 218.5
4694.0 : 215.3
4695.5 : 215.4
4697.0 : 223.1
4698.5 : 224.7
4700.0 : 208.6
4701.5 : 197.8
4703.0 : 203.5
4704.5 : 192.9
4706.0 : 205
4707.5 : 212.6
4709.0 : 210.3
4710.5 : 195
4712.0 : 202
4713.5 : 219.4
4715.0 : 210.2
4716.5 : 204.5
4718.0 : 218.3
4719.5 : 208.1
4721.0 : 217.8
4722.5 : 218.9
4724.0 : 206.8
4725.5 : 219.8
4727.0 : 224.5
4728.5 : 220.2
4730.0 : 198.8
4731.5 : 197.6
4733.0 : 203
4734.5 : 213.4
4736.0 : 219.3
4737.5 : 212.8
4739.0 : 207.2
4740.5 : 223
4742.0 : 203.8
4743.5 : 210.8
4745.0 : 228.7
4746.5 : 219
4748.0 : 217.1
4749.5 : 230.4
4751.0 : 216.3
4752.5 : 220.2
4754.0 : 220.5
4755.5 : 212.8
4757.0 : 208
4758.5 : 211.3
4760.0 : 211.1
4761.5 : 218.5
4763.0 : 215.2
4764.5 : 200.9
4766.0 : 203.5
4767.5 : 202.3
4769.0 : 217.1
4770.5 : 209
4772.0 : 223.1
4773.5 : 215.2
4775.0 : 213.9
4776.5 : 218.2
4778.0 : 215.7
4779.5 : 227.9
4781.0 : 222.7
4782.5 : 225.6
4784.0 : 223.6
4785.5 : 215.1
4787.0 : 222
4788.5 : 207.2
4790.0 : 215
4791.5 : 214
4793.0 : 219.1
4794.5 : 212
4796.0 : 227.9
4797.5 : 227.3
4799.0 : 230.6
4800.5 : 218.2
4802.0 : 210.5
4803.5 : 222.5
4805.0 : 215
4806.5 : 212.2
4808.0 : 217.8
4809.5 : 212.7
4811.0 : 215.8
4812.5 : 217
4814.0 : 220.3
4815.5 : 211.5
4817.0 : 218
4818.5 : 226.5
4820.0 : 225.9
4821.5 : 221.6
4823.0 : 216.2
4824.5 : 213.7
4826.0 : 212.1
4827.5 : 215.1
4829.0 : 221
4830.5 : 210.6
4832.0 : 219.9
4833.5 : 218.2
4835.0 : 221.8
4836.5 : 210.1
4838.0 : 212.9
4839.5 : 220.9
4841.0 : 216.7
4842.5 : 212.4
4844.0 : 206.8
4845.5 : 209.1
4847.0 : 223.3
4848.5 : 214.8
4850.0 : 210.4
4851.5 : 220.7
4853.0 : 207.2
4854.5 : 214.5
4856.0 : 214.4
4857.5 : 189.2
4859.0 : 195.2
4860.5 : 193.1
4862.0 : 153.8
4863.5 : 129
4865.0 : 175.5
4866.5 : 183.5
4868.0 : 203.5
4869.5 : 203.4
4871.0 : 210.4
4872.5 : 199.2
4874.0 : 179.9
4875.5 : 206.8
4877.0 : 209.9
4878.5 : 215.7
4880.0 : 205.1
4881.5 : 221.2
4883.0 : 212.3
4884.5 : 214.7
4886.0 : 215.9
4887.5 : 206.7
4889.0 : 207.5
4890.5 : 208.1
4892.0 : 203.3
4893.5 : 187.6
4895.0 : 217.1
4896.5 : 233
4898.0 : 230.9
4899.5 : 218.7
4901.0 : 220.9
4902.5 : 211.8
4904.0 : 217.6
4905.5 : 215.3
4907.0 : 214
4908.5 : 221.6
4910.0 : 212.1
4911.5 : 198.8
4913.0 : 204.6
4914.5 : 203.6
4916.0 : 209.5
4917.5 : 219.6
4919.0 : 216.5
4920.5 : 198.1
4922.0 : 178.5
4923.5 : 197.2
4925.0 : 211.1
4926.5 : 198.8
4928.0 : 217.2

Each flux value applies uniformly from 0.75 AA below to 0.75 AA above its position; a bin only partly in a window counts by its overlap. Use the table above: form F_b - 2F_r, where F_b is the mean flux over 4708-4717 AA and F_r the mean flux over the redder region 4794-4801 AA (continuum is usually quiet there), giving -240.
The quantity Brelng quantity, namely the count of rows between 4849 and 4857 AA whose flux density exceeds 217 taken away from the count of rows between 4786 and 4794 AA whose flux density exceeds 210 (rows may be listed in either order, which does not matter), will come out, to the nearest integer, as 3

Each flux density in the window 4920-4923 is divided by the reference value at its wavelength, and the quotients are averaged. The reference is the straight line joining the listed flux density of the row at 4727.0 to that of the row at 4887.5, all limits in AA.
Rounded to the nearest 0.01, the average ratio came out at 0.93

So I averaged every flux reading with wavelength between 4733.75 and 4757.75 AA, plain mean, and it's 216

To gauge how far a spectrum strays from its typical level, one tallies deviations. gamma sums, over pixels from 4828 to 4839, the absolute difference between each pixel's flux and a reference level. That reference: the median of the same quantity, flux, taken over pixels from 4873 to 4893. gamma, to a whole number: 58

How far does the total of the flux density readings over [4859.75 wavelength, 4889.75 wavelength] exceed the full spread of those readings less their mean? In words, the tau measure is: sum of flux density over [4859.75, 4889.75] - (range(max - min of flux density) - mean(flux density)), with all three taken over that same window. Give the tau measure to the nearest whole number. 4052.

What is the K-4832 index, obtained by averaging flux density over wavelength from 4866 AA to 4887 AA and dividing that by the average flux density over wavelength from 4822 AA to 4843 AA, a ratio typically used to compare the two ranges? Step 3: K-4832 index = 0.954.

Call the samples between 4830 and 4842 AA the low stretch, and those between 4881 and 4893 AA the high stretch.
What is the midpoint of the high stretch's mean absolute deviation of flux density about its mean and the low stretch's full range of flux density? 8.3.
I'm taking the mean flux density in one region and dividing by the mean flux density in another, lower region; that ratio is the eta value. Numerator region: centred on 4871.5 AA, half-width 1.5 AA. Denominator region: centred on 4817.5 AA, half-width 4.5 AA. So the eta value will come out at 0.93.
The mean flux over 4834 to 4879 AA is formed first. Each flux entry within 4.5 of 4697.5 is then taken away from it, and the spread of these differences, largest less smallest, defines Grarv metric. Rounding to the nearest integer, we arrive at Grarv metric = 27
